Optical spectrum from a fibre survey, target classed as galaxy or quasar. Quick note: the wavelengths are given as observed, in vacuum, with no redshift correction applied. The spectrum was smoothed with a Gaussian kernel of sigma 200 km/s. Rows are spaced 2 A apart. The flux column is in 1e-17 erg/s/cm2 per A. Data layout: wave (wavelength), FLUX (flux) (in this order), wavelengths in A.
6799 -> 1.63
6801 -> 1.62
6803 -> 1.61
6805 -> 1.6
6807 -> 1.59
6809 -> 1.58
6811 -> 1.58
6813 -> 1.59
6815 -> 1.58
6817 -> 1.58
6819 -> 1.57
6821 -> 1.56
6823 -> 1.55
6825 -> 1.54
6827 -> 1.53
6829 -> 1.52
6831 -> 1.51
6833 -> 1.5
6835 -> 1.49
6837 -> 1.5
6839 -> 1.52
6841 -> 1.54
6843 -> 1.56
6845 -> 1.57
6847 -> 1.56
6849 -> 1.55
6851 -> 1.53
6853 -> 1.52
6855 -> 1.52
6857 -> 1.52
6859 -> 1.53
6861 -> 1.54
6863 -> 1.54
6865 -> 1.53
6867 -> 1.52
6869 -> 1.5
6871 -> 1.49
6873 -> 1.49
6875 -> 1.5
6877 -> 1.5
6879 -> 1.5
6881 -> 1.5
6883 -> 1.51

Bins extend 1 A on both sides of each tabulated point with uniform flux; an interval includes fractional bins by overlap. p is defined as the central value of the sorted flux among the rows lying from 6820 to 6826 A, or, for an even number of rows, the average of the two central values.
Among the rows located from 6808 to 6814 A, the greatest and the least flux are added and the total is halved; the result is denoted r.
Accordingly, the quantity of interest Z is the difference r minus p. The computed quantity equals 0.035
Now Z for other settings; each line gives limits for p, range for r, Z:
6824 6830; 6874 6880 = -0.030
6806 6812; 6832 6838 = -0.085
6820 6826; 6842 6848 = 0.015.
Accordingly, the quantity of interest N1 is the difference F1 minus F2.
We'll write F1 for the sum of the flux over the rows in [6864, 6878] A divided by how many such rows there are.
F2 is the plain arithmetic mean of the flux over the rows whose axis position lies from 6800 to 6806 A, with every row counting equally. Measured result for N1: -0.11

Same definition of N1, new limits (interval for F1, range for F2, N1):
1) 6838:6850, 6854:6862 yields 0.02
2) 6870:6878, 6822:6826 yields -0.05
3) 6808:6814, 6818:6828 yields 0.03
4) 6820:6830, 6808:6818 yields -0.04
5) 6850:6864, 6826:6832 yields 0.01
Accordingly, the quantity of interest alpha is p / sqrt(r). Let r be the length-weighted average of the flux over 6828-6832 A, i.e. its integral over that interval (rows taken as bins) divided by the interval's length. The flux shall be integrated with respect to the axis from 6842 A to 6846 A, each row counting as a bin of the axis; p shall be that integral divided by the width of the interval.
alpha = 1.27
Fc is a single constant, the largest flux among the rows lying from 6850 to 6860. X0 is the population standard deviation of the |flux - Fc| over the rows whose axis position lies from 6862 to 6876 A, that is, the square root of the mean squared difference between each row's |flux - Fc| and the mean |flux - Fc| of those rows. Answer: 0.0148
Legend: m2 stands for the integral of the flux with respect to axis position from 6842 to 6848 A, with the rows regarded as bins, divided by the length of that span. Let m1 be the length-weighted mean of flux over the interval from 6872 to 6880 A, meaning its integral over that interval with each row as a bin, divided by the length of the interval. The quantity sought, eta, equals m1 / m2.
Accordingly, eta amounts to 0.96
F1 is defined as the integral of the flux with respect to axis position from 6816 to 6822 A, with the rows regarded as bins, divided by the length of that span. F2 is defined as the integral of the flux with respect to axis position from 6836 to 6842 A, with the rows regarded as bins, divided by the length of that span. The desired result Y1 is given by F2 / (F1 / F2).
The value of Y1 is 1.47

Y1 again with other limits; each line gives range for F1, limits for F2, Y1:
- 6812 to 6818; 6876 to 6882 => 1.42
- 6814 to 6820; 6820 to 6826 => 1.52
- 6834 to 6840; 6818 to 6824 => 1.62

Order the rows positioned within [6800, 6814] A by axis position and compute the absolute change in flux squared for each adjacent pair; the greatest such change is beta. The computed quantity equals 0.032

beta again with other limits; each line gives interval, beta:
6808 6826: 0.032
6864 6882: 0.060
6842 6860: 0.062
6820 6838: 0.031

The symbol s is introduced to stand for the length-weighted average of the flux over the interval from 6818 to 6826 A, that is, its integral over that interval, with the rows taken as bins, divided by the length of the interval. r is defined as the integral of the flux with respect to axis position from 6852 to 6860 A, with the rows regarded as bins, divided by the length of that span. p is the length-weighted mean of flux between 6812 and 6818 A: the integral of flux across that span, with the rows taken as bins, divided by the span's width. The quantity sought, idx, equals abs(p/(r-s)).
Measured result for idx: 49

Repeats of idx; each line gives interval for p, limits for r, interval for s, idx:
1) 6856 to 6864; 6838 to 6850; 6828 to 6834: 38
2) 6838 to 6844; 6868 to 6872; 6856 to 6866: 42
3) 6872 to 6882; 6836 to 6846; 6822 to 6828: 749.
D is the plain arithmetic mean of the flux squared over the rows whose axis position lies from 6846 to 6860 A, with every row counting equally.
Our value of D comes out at 2.35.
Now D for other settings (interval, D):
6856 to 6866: 2.35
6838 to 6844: 2.37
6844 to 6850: 2.43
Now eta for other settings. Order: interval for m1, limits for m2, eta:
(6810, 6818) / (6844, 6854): 1.02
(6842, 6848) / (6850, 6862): 1.02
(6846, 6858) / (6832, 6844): 1.01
